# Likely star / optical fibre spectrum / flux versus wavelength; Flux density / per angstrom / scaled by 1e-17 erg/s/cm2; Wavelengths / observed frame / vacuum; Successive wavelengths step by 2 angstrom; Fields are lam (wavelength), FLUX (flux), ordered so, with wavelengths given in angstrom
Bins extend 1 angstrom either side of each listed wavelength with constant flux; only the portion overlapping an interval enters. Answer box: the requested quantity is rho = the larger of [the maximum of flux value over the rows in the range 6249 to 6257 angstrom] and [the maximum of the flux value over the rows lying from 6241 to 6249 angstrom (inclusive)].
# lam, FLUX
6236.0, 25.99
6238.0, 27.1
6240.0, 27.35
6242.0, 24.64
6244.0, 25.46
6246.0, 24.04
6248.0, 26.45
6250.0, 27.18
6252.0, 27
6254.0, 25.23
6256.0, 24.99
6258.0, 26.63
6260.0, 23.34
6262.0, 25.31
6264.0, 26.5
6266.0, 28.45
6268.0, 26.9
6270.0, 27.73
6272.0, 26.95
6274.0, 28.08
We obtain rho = 27.2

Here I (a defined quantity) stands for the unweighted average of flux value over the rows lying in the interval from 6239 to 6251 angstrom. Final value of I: 25.9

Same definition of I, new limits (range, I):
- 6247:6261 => 25.8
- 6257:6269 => 26.2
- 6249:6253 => 27.1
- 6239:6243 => 26.0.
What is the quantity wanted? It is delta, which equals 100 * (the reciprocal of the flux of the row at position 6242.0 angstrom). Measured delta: 4.06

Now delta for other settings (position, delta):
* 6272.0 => 3.71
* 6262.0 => 3.95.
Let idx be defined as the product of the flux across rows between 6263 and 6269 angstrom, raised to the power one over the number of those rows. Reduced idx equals 27.3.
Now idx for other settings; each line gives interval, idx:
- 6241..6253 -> 25.8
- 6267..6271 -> 27.3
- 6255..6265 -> 25.3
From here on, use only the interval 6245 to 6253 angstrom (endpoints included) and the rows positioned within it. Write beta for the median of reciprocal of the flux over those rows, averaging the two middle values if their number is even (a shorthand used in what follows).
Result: 0.0374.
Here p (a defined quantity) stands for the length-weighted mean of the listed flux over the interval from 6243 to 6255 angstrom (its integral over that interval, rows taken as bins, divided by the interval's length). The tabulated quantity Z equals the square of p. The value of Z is 670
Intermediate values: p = 25.9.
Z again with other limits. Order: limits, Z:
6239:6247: 644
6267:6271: 746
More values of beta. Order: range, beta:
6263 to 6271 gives 0.0366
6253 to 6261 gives 0.0398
